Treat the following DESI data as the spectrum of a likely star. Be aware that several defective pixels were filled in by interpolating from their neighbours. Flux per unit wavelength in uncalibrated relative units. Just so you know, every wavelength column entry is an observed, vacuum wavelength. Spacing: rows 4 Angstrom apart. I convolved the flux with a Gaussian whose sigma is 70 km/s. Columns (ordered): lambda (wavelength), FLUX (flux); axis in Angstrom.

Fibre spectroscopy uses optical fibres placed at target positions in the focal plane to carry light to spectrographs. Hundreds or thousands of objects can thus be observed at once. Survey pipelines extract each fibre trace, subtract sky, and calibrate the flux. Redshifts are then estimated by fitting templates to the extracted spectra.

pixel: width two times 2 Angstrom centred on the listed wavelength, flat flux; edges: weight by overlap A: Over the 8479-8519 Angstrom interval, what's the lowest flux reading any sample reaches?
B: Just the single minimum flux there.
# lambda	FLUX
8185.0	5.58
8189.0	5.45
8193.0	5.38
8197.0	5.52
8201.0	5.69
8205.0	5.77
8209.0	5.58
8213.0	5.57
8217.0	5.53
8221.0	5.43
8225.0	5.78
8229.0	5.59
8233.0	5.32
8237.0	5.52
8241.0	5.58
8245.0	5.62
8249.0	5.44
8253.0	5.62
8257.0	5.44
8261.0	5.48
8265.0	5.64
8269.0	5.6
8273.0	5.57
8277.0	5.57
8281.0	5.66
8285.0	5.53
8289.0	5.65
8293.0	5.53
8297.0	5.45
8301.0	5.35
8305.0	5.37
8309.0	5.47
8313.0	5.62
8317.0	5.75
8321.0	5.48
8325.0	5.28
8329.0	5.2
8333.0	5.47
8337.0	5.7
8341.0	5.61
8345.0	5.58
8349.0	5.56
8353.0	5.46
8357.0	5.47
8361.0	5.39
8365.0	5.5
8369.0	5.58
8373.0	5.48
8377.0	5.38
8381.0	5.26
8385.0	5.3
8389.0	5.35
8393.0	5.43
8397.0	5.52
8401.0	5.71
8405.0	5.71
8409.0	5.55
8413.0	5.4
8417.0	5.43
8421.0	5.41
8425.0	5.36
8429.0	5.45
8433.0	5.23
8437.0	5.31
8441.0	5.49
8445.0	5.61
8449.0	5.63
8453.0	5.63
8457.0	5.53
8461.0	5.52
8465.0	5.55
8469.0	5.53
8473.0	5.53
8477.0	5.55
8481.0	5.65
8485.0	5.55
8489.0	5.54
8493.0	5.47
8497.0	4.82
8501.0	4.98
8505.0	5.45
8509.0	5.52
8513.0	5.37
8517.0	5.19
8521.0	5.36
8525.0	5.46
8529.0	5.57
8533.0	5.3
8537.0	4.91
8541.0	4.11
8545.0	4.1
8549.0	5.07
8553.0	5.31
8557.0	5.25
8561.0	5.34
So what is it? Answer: 4.82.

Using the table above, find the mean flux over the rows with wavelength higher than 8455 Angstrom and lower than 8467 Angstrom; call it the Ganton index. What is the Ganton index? 5.53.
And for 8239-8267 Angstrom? 5.55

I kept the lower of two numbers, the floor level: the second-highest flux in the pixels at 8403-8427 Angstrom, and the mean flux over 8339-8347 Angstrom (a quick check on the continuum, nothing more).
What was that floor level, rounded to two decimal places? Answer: 5.55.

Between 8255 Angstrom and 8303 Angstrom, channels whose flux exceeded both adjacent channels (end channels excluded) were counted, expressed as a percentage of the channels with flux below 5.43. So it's 300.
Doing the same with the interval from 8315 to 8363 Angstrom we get 67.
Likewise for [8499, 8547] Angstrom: 25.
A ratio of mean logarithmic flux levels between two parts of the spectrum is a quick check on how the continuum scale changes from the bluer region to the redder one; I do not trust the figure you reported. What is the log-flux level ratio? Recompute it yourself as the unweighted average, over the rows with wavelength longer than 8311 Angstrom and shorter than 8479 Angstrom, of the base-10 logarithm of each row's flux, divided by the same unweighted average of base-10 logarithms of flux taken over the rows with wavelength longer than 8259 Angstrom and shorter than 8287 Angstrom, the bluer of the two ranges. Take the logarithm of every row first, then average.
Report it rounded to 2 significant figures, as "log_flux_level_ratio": 0.99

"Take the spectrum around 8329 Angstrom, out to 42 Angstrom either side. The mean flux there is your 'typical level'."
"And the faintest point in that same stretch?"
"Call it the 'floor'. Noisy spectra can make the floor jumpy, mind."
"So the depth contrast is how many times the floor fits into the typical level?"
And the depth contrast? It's 1.06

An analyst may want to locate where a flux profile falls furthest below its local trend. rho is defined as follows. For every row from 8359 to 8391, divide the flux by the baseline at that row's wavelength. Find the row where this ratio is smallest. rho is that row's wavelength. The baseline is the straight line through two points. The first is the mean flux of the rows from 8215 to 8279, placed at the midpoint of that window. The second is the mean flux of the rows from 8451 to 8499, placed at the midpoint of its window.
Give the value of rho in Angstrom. 8381.0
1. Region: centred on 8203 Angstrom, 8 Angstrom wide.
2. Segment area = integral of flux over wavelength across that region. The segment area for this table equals 45.8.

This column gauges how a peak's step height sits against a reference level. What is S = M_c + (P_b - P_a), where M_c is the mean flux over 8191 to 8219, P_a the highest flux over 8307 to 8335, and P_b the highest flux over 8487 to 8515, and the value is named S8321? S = 5.37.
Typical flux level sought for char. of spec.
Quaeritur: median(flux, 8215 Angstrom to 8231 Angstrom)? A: 5.56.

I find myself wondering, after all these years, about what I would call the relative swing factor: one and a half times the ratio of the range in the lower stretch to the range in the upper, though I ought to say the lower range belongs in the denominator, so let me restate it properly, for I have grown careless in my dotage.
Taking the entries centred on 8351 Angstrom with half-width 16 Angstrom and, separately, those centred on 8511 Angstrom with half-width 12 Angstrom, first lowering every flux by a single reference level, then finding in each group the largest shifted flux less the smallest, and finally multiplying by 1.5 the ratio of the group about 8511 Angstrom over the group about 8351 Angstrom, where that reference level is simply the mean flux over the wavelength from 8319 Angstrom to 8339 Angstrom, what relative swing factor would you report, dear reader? 2.6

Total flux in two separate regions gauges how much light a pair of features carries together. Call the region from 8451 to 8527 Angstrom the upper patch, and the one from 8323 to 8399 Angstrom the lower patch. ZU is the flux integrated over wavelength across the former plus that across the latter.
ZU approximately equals 827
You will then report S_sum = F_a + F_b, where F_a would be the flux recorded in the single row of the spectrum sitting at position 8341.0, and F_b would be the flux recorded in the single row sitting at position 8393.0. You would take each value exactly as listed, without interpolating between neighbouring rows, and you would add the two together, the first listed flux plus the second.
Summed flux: 11.0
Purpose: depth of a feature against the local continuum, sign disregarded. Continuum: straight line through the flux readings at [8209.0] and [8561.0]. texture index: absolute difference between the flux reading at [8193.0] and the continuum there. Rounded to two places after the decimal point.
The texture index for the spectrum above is 0.21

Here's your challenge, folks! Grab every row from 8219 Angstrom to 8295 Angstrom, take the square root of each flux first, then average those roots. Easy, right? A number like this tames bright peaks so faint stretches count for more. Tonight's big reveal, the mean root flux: 2.357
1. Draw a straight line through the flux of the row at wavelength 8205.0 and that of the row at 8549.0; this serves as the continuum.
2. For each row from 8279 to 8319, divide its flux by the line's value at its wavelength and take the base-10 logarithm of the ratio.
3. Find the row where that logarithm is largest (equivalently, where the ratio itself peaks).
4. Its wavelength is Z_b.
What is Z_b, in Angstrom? 8317.0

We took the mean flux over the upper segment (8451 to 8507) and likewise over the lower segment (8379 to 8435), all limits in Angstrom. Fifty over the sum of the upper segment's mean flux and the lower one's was 4.593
